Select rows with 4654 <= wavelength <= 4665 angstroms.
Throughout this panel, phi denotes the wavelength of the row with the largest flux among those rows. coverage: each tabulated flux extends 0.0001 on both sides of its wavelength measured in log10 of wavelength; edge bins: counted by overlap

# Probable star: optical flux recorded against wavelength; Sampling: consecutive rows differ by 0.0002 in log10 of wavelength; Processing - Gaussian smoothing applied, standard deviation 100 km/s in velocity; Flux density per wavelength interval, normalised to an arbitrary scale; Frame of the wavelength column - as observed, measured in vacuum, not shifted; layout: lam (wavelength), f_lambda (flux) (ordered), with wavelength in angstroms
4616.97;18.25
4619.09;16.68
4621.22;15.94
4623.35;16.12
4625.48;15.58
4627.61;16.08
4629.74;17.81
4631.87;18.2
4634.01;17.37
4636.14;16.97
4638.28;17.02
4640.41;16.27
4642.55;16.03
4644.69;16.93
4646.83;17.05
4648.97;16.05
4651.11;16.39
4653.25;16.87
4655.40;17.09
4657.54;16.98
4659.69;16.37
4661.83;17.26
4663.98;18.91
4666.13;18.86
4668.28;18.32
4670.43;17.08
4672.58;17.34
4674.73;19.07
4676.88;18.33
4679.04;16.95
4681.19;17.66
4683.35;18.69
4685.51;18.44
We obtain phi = 4663.98 angstroms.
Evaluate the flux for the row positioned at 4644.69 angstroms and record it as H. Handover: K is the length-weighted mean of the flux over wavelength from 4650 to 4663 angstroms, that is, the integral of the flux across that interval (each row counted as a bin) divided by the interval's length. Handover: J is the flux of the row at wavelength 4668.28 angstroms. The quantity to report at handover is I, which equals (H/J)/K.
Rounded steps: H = 16.93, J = 18.32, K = 16.8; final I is 0.055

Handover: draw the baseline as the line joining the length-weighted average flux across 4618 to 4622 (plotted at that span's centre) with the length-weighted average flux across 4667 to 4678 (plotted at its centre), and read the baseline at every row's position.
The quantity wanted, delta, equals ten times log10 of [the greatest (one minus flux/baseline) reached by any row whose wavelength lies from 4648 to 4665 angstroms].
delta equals -11.4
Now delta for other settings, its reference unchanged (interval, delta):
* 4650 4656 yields -12.5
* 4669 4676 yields -13.0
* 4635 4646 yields -12.1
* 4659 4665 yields -11.4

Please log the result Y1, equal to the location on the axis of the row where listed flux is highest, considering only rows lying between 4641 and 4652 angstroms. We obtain 4646.83 angstroms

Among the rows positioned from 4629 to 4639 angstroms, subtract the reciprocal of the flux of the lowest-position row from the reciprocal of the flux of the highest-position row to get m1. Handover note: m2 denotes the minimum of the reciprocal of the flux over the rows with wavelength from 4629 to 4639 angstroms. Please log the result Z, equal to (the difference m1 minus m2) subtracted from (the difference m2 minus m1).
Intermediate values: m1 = 0.0026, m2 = 0.0549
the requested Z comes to 0.105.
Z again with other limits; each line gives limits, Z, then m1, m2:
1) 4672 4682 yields 0.107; -0.0010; 0.0524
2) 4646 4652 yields 0.113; 0.0024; 0.0587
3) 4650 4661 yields 0.117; 0.0001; 0.0585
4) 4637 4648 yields 0.118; -0.0001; 0.0587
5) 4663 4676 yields 0.106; -0.0004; 0.0524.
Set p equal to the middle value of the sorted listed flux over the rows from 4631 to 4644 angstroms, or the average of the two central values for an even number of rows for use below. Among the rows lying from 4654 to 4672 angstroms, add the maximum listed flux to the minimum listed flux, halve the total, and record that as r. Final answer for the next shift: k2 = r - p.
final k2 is 0.6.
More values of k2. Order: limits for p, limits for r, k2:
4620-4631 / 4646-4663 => 0.6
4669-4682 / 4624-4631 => -0.8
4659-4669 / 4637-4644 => -1.8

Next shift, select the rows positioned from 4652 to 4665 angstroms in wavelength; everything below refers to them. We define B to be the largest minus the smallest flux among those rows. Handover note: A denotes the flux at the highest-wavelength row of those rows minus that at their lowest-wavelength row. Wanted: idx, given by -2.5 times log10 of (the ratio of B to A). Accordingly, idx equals -0.2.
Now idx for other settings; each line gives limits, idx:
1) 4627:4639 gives -0.9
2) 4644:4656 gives -2.0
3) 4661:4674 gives -3.4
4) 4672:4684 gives -0.5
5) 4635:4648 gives -2.8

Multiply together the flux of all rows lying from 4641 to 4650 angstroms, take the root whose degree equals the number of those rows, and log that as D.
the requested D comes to 16.5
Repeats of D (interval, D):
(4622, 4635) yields 16.8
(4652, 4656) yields 17.0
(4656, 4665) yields 17.4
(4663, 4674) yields 18.1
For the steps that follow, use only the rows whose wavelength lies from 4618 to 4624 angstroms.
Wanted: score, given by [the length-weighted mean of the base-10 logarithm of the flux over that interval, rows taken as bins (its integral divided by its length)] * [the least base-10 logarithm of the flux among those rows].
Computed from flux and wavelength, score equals 1.46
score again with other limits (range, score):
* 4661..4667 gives 1.56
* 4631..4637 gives 1.53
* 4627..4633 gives 1.50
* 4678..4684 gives 1.53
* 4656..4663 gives 1.49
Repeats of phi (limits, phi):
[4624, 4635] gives 4631.87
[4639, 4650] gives 4646.83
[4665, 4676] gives 4674.73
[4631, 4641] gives 4631.87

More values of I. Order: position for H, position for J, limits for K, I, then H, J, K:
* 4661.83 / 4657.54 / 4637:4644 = 0.062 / 17.26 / 16.98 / 16.5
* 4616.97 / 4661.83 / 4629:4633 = 0.059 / 18.25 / 17.26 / 18.0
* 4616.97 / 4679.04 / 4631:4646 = 0.064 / 18.25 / 16.95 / 16.9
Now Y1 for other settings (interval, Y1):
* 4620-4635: 4631.87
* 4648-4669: 4663.98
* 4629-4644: 4631.87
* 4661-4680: 4674.73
